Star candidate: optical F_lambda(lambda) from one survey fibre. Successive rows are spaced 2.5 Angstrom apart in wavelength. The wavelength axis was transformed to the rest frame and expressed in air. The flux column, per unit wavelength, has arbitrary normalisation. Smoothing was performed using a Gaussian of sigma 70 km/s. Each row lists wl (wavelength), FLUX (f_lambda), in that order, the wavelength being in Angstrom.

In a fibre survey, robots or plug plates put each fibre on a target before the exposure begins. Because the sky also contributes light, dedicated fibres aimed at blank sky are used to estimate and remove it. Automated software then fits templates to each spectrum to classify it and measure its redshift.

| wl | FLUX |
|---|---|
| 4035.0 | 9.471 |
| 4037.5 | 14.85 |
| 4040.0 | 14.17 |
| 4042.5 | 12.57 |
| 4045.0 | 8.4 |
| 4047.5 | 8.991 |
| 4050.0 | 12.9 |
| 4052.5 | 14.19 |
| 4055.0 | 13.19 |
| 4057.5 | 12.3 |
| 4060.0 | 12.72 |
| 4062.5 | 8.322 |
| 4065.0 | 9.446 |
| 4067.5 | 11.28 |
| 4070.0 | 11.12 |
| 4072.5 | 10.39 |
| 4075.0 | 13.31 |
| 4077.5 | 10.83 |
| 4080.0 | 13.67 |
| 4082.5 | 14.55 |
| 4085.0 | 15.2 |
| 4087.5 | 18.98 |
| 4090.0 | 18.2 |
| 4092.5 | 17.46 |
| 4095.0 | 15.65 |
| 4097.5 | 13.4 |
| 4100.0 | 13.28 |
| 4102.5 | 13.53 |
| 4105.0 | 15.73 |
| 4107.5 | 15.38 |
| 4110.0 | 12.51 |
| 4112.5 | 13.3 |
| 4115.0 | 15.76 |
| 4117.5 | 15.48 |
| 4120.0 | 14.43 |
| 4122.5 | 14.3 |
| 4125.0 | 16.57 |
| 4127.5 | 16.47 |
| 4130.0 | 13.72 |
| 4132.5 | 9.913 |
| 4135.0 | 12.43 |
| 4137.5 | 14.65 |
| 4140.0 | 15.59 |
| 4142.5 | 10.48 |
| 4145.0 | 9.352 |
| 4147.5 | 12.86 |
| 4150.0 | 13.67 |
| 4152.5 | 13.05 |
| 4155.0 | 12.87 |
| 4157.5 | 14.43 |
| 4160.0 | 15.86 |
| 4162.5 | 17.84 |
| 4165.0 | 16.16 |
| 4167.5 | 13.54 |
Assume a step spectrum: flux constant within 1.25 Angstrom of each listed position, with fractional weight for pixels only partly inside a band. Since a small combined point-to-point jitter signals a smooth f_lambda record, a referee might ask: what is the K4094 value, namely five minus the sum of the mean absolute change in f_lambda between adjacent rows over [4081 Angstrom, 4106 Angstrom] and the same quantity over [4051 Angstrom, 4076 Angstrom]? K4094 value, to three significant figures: 2.10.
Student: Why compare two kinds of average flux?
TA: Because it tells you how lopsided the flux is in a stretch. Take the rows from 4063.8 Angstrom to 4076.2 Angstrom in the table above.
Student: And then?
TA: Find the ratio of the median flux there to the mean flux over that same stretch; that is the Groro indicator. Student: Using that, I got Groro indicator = 1.00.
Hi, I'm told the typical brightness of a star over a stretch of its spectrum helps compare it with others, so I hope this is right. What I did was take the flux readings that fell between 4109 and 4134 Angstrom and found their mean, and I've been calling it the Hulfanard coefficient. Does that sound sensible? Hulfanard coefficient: 14.2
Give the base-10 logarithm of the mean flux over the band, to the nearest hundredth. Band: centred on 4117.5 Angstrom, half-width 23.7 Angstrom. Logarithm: 1.16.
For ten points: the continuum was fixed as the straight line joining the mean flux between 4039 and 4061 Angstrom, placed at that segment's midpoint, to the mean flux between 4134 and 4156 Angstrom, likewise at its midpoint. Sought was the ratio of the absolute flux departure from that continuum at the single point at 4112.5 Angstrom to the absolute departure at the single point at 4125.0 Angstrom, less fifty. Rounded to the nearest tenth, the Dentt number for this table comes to -49.8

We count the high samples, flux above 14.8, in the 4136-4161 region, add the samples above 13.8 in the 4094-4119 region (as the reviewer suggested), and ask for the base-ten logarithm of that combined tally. 0.85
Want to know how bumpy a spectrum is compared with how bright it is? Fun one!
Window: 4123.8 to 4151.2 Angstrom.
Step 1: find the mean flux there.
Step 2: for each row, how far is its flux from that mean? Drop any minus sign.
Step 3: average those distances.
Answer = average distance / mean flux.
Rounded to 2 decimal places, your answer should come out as 0.15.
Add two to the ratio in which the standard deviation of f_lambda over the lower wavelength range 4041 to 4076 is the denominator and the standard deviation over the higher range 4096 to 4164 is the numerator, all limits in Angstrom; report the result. 3.0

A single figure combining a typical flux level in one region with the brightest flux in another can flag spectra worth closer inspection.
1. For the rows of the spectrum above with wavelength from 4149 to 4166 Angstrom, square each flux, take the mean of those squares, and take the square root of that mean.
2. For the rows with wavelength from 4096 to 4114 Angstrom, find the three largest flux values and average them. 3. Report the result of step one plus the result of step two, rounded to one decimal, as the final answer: 29.8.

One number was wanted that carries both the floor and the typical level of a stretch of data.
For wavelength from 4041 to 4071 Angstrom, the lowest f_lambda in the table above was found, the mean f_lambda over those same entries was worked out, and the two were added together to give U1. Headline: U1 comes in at 20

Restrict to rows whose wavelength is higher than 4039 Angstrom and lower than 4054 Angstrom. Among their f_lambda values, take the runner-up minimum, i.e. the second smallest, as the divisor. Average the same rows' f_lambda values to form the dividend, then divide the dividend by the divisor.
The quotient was 1.32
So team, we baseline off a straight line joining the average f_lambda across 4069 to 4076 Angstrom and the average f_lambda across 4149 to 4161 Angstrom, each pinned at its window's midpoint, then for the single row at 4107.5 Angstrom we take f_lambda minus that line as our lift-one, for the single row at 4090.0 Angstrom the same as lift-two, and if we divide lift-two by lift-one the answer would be 2.2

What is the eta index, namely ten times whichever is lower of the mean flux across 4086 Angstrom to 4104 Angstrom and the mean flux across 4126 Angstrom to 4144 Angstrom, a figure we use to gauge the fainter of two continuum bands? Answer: 133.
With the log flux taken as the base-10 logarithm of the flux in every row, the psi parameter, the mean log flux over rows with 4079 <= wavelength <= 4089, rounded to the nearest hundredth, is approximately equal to 1.19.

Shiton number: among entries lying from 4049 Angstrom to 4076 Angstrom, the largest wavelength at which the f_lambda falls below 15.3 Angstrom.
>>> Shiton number 4075.0 Angstrom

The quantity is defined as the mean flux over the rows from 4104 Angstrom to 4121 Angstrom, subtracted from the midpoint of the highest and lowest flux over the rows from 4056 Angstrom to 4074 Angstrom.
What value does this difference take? -4.1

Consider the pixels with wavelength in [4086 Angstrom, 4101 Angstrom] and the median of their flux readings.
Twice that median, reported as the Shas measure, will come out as 33.1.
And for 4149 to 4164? 28.1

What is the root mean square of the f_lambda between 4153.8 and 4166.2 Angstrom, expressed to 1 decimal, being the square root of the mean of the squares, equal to 15.5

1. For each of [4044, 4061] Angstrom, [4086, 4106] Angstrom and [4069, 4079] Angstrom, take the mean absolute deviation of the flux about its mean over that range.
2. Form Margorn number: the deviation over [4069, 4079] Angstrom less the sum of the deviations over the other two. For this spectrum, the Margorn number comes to -2.7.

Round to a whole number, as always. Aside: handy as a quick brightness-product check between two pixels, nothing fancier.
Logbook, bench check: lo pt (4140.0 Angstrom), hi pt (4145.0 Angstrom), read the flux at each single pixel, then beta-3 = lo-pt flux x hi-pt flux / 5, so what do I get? 29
